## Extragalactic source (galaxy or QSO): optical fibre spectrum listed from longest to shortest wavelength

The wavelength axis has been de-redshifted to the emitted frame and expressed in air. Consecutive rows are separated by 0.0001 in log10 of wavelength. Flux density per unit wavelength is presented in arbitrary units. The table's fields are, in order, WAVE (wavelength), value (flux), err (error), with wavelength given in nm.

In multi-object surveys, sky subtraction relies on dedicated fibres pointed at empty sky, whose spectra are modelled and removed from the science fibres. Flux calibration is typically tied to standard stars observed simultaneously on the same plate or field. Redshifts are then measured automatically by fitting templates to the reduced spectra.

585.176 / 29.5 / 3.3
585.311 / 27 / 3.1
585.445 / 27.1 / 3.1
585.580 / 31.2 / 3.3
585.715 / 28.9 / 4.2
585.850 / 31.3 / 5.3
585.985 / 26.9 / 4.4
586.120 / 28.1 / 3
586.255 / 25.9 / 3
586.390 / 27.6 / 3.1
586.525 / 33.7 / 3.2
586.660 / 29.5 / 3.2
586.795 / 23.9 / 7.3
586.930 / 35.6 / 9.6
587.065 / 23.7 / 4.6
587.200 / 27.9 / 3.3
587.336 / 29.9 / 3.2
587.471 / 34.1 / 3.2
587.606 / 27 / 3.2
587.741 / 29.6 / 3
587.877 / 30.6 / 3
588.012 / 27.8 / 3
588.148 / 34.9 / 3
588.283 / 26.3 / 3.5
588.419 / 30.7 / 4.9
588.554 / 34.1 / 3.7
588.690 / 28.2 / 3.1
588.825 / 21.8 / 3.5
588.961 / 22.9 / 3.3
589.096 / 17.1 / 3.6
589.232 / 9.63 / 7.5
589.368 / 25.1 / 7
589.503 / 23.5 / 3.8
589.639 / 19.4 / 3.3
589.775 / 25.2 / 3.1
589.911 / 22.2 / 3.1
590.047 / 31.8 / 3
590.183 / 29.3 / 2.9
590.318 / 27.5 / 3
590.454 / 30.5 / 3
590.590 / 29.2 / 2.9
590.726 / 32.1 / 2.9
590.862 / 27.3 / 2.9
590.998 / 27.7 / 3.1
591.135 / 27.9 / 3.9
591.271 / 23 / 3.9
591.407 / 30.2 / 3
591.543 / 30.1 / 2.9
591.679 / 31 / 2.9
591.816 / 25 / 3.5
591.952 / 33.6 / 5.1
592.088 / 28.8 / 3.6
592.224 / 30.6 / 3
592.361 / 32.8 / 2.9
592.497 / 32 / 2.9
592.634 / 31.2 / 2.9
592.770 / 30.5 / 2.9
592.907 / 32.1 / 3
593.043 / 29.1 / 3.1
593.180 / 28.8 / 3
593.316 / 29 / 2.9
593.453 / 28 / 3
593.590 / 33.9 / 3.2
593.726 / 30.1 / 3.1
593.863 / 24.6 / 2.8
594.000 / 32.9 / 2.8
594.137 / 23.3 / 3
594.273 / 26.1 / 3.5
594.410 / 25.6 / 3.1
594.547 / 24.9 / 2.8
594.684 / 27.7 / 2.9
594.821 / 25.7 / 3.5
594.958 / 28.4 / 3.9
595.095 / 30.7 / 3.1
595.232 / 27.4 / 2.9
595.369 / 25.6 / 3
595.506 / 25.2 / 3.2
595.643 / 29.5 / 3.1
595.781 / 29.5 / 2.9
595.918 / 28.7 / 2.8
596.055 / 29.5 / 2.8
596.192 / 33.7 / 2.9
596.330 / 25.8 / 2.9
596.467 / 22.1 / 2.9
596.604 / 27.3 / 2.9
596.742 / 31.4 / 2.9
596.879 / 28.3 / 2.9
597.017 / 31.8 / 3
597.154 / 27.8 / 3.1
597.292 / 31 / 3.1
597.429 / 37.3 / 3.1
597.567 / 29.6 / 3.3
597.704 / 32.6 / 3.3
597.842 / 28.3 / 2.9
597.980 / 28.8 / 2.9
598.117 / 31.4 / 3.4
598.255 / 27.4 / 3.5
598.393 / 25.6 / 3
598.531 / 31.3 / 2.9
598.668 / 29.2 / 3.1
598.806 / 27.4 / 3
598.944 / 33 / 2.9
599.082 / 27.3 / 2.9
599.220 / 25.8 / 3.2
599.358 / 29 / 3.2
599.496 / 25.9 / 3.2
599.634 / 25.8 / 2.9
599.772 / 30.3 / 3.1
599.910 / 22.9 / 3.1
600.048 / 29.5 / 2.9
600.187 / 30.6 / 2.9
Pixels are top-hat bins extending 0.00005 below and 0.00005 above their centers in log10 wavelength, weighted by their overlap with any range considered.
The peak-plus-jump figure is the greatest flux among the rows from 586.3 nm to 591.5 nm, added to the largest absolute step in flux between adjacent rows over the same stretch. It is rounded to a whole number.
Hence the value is 51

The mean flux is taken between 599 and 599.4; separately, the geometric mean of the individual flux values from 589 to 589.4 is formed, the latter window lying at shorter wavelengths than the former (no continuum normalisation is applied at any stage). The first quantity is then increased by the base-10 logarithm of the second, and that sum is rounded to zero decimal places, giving 29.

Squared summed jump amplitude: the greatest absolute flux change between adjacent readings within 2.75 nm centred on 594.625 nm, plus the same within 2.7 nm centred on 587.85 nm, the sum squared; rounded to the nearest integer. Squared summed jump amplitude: 462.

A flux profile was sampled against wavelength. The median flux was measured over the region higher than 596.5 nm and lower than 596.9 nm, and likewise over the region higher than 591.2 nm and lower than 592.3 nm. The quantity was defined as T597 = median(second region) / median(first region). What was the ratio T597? 1.07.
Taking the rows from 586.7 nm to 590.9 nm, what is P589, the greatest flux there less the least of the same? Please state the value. 26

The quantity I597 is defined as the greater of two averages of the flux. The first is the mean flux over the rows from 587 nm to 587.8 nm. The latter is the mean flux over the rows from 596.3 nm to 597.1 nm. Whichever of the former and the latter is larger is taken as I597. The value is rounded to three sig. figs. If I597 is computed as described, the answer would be 28.7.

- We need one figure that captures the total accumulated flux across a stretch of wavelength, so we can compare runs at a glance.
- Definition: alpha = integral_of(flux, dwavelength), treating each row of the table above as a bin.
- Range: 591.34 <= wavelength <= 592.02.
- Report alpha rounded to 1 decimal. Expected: 20.4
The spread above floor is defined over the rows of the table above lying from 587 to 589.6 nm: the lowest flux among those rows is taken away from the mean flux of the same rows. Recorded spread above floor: 16.9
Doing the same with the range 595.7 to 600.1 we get 6.8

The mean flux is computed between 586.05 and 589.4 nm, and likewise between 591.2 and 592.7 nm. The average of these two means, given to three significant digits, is 28.6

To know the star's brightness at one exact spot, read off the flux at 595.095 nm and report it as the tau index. 30.7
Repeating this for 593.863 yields 24.6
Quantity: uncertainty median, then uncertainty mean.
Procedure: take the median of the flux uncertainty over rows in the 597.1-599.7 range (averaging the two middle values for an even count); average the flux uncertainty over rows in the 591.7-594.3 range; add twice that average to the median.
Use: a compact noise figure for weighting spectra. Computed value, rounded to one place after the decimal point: 9.4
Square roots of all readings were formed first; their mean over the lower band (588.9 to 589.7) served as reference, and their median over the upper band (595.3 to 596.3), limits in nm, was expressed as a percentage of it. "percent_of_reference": 124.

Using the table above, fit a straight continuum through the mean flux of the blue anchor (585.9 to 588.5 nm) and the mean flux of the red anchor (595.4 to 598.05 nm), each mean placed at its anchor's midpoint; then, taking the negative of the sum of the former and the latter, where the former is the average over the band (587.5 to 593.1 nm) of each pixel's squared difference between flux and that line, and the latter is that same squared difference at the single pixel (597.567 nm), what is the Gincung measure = -26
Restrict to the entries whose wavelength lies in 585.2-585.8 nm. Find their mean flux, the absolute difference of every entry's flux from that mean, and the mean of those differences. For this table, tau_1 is 1.5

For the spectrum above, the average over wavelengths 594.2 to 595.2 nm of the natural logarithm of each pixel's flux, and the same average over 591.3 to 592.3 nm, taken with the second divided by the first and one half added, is 1.53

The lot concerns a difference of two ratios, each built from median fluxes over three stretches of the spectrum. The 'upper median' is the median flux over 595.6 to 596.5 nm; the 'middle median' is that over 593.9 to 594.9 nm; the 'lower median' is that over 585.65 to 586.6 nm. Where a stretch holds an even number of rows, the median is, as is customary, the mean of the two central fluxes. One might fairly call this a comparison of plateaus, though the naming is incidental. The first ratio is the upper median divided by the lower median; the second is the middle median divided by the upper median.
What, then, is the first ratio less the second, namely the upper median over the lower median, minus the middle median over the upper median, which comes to 0.18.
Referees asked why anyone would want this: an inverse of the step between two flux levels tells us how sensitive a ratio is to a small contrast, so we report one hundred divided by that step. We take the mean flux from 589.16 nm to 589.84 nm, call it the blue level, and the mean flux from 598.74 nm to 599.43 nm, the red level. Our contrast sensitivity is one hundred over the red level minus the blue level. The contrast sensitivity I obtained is 13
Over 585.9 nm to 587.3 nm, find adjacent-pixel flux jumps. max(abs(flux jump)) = 12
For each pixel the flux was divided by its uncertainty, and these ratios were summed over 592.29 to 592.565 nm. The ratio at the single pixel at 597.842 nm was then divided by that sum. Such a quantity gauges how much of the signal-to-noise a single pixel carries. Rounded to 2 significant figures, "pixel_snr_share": 0.44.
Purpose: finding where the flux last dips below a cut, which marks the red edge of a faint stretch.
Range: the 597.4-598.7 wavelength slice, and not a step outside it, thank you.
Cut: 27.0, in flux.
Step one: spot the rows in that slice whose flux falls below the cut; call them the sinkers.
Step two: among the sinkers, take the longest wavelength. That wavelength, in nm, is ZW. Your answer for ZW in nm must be 598.393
